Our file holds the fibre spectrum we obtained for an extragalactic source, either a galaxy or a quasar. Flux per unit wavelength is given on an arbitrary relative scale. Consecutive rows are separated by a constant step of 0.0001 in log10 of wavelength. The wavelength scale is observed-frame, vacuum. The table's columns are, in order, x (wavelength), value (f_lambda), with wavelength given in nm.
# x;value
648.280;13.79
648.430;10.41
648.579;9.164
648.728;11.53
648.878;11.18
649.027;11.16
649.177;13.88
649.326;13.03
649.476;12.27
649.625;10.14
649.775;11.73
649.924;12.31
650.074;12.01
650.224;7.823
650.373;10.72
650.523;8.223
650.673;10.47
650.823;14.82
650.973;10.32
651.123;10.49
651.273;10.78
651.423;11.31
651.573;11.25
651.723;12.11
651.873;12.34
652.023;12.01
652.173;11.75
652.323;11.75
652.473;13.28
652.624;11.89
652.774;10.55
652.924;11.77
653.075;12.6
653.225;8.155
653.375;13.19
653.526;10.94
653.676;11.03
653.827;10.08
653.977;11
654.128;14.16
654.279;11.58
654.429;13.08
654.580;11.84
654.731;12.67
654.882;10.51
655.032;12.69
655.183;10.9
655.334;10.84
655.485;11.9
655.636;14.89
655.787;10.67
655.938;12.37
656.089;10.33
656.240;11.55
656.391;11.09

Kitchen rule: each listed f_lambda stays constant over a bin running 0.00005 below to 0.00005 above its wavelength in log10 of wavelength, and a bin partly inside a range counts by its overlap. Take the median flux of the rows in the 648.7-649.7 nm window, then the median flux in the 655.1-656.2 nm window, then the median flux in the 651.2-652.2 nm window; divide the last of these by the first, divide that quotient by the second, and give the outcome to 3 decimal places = 0.093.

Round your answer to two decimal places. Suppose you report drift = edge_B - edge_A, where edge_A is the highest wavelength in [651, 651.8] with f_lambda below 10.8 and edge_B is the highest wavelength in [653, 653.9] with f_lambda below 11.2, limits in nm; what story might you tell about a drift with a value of 2.55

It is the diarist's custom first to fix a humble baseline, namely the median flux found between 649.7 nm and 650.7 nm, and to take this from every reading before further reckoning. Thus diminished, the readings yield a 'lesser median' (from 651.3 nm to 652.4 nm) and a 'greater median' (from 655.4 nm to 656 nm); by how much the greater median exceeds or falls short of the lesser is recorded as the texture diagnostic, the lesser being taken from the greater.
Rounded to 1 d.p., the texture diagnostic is 0.4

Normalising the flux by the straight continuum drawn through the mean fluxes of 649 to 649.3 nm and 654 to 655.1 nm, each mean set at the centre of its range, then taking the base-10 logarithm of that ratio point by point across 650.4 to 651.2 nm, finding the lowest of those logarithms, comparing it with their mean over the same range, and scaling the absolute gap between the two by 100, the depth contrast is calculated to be 11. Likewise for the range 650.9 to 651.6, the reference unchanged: 2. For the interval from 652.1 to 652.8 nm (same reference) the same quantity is 5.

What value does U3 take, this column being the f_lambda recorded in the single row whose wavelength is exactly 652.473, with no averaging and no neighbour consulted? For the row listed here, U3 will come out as 13.28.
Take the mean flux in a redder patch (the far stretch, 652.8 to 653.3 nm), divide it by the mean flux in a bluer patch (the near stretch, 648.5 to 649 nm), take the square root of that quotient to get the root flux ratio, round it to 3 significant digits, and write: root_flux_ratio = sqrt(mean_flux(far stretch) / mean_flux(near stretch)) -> 1.01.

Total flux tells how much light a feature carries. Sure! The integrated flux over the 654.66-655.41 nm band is 9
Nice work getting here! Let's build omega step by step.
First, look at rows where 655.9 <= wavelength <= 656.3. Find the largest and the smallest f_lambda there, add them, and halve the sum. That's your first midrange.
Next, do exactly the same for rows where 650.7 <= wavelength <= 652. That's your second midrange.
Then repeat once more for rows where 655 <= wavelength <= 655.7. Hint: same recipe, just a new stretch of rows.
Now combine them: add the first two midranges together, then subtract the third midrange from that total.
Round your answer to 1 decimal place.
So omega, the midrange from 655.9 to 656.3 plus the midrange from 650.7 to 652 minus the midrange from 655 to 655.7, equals 11.1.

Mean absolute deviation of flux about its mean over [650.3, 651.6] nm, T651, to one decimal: 1.0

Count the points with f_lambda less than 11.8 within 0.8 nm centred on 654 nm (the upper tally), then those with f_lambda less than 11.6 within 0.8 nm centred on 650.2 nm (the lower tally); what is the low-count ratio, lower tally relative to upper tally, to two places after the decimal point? 0.75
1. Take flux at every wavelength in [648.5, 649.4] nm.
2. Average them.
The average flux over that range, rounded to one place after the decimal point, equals 11.7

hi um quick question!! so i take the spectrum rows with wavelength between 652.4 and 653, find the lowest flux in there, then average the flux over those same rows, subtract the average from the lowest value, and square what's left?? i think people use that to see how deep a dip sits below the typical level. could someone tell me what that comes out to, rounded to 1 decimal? 1.7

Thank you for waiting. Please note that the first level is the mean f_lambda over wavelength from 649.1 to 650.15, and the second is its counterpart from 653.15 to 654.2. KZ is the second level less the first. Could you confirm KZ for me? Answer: -1.0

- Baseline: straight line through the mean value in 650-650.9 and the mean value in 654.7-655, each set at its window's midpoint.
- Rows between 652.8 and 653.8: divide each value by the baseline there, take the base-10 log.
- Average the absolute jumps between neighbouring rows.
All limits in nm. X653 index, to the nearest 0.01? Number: 0.10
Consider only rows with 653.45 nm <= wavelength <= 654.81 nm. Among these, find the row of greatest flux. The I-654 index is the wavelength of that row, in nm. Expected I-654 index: 654.128 nm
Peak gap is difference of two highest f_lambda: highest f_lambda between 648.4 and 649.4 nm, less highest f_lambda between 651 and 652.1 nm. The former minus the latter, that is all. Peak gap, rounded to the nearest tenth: 1.5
